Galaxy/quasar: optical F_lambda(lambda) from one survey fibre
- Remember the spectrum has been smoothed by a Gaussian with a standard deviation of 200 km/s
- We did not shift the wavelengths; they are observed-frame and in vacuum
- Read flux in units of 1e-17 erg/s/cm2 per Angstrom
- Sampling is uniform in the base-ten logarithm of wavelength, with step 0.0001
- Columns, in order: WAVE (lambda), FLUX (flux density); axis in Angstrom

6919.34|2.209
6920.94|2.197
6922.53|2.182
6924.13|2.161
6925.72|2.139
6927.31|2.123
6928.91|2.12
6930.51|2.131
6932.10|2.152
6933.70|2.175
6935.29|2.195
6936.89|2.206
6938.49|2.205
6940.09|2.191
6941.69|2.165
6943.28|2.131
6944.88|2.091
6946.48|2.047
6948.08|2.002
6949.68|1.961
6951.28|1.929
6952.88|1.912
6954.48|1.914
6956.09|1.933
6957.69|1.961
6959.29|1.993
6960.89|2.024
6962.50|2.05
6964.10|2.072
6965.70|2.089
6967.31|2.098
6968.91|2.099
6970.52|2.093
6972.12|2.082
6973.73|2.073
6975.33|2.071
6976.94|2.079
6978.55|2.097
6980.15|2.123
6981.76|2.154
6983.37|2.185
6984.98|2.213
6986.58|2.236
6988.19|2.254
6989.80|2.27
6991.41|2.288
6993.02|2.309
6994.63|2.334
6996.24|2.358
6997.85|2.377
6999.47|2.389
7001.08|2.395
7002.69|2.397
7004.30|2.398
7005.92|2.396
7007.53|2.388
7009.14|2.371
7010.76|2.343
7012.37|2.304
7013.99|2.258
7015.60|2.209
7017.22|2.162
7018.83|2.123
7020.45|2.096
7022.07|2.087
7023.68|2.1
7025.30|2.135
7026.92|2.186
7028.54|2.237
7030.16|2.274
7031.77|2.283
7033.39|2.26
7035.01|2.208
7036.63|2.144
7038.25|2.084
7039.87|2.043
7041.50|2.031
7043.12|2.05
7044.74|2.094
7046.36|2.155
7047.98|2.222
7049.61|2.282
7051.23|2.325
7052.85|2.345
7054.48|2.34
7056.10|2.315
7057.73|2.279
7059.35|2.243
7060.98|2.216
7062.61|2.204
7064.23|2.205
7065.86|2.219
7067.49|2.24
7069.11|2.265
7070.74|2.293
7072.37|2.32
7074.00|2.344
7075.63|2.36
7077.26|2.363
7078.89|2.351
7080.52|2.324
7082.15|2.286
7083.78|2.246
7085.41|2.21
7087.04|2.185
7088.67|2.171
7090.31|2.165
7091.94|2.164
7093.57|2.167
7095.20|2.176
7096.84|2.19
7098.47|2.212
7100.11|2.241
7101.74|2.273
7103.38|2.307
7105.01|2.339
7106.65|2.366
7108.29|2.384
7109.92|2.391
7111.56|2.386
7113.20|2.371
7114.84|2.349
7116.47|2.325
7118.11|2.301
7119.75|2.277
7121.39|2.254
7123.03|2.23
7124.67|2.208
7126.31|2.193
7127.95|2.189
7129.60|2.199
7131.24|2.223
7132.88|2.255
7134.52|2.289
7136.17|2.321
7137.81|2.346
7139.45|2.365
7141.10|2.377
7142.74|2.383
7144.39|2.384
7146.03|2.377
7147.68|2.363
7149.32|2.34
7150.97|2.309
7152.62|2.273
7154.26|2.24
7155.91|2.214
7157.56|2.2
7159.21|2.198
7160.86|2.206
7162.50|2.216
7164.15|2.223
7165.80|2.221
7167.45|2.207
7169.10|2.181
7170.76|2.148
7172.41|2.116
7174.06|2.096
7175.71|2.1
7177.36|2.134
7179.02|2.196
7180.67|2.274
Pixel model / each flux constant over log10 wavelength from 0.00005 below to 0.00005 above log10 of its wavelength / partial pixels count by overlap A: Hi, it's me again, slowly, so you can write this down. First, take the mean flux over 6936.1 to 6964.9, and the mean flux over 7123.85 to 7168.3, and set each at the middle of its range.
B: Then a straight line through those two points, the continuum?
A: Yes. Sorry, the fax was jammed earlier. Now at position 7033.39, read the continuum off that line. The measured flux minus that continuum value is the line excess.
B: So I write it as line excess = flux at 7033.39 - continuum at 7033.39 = 0.12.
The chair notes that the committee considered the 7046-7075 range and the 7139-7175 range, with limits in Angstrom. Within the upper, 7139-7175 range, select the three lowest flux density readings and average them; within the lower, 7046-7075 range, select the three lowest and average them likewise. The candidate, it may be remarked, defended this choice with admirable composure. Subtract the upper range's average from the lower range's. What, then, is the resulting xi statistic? 0.1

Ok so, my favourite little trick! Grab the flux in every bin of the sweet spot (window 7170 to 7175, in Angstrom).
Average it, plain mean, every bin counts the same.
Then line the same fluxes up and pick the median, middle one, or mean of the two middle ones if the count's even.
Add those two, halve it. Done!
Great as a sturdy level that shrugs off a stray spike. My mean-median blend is 2.12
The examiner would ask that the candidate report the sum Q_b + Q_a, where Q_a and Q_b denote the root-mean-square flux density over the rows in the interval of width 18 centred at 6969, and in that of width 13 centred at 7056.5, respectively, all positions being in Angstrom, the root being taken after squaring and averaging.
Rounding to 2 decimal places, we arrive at 4.36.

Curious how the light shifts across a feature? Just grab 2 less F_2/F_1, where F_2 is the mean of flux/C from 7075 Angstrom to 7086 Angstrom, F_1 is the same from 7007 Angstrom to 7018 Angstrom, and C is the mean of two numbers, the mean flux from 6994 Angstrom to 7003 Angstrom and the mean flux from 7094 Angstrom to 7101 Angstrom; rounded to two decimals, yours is 0.99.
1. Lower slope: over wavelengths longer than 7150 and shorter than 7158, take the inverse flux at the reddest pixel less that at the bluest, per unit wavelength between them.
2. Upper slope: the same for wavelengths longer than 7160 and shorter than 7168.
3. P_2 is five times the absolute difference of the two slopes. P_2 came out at 0.0164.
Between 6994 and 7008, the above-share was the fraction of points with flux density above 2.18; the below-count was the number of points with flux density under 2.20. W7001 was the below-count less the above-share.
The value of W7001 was -1.0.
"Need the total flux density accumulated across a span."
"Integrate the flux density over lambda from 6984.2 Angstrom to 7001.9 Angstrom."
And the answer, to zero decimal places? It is 41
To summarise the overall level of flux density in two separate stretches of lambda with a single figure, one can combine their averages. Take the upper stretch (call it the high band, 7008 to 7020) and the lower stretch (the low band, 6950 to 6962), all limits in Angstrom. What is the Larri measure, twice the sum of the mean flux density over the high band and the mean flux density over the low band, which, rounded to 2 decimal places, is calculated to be 8.41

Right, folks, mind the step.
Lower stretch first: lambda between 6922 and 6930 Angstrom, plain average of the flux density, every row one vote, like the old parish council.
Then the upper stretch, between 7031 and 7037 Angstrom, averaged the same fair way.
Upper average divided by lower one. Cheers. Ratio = 1.04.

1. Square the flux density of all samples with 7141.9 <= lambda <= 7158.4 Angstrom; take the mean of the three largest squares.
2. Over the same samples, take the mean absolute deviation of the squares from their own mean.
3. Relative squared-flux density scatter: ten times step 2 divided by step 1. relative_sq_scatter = 0.496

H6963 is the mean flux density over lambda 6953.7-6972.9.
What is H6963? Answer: 2.03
